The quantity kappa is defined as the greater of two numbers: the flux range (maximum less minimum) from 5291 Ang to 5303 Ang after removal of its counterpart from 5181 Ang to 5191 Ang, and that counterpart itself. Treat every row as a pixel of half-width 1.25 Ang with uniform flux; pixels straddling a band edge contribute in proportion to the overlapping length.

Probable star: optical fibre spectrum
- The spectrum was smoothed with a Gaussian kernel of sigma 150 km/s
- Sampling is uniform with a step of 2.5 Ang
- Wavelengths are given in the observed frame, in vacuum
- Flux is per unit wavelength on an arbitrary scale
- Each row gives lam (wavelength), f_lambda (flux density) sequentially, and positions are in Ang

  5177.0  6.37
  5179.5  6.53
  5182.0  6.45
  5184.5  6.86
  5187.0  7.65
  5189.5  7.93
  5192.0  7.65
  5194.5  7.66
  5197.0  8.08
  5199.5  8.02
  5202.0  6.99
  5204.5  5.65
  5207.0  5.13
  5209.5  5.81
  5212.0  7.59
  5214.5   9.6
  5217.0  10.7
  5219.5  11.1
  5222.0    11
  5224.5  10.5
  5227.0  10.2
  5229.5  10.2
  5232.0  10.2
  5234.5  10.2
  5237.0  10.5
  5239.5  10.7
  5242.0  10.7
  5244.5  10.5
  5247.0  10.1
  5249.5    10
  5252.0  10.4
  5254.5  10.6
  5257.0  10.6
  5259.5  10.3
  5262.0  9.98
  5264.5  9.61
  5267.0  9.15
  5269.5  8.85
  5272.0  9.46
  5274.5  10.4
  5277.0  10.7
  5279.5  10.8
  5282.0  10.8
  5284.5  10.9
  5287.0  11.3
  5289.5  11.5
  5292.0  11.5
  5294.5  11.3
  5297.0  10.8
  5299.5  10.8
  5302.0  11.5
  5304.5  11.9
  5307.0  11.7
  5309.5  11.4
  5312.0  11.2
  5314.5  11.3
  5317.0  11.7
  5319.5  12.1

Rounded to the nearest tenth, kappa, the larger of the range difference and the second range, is 1.5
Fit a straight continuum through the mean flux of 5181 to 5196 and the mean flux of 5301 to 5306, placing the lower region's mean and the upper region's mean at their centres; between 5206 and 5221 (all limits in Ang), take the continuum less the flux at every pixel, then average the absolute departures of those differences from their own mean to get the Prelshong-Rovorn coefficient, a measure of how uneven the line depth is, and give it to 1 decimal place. 2.0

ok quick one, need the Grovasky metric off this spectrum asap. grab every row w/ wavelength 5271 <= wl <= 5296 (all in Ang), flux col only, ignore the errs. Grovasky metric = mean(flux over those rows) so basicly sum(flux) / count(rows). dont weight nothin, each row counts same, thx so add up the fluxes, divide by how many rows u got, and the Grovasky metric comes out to 10.9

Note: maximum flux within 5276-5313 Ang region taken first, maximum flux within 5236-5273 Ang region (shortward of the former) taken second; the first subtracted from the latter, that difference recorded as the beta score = -1.2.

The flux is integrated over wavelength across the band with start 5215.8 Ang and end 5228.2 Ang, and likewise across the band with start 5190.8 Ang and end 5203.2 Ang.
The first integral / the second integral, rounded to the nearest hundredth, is 1.39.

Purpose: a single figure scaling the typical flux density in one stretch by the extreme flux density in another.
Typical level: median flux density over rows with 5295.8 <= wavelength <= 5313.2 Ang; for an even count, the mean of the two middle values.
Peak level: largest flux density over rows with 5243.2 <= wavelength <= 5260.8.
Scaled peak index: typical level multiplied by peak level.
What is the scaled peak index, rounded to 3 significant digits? 121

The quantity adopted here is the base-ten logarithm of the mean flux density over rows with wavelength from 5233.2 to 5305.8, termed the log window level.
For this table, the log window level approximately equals 1.02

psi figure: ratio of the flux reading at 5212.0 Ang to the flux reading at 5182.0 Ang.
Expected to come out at 1.2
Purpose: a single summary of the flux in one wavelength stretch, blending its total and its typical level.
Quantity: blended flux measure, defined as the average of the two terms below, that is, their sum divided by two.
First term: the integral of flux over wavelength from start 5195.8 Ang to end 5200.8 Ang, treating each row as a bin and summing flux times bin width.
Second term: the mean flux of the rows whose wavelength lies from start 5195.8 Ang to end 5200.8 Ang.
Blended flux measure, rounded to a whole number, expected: 24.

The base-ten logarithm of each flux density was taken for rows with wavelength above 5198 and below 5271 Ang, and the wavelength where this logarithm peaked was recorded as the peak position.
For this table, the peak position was 5219.5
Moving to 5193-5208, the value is 5197.0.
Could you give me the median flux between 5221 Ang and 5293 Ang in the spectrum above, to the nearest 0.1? 10.5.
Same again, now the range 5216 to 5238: 10.5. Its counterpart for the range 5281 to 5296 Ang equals 11.3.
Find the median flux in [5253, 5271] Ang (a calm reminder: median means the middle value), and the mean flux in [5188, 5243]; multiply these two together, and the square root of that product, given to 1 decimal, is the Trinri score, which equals 9.4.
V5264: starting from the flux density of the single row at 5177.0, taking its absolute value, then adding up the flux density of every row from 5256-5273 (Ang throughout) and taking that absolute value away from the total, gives 62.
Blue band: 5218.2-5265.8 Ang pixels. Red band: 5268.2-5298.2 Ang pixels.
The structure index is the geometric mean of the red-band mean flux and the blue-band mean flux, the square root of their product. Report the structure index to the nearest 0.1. 10.5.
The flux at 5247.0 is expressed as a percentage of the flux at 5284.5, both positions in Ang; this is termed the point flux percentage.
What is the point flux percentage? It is 93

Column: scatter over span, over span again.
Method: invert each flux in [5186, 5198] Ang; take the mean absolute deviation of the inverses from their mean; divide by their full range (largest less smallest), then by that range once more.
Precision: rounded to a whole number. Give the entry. 57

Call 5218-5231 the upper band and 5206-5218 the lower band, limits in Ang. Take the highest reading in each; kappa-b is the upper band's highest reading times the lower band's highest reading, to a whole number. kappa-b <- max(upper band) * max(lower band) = 119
